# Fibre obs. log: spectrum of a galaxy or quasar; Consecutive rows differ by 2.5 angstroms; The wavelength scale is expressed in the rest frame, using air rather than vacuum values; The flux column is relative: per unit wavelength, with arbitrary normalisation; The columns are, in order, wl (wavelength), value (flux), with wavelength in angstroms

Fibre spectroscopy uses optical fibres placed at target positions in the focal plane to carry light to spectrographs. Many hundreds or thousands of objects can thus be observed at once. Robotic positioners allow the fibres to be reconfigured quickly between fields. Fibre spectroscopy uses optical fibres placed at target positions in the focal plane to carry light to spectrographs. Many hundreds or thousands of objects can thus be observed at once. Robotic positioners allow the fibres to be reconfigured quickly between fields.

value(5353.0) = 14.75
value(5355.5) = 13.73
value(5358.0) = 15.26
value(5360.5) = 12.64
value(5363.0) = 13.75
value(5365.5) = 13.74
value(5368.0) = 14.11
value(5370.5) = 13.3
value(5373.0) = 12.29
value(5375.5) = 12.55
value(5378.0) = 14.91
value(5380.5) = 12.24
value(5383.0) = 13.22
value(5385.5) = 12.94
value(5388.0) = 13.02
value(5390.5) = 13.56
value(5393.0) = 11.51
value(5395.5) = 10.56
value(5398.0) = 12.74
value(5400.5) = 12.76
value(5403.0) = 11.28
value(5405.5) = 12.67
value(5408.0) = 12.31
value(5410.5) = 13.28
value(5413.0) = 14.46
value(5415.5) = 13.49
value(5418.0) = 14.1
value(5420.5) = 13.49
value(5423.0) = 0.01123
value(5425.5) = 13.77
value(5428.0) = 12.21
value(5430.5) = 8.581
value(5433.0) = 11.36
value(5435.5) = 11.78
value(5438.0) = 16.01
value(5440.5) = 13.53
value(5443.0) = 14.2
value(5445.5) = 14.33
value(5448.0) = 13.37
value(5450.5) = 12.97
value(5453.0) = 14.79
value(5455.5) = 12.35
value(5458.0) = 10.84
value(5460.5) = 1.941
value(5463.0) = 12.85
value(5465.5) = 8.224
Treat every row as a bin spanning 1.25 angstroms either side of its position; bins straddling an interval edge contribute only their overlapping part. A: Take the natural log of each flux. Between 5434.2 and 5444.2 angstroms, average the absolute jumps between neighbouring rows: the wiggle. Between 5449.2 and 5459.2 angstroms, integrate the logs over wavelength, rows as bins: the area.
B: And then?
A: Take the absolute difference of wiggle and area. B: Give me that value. 25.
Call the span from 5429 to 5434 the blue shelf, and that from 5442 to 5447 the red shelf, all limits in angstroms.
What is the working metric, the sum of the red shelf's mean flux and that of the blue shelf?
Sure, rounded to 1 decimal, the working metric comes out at 24.2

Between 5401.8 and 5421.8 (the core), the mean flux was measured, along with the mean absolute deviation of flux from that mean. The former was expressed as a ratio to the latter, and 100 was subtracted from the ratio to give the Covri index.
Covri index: -83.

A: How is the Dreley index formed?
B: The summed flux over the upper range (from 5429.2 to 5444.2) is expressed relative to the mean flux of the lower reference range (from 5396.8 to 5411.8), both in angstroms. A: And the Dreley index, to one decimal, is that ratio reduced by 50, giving -44.0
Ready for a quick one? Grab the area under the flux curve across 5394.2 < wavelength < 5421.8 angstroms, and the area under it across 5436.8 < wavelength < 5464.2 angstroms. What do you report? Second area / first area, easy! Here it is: 0.97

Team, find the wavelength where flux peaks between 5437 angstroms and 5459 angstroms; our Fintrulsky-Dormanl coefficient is 5438.0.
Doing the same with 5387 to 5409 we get 5390.5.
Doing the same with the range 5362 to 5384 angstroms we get 5378.0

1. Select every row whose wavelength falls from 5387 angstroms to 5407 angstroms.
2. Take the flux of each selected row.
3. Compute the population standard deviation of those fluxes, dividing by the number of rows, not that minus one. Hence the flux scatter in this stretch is 0.96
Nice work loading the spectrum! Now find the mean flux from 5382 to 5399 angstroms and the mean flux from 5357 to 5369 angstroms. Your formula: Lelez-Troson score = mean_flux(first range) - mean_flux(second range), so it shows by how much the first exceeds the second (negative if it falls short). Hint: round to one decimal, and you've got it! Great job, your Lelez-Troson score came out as -1.4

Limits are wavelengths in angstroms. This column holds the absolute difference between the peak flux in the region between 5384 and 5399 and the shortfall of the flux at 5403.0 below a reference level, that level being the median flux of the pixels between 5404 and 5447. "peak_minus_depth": 11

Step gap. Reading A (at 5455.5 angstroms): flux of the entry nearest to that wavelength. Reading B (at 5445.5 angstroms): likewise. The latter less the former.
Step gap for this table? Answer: 2.0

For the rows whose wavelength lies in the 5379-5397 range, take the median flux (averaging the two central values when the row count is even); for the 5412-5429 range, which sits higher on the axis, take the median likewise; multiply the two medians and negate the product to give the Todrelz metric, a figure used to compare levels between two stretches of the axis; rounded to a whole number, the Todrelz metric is -175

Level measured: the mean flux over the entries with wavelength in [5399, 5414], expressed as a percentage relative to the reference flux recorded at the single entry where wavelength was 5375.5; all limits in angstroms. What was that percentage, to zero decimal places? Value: 102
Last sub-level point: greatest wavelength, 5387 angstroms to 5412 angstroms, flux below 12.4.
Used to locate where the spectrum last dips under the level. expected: 5408.0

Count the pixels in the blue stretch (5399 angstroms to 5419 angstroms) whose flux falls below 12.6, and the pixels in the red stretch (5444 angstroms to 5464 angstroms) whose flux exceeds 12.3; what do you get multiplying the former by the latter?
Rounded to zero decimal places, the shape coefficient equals 12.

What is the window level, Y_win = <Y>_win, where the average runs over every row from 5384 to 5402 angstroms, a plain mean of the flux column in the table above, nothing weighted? 12.4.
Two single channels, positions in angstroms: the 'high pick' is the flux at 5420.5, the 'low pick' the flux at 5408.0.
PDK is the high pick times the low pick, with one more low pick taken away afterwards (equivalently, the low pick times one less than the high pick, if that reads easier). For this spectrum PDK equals 154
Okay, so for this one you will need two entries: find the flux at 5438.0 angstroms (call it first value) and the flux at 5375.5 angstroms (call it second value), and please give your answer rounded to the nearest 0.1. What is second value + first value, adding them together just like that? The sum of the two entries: 28.6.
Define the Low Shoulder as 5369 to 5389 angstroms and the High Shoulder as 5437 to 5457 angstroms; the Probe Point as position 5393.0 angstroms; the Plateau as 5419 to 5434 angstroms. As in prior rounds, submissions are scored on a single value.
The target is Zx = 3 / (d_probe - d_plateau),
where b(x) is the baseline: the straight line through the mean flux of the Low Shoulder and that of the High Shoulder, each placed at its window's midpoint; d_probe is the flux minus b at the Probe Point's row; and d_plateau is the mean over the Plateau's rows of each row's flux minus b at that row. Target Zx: 1.5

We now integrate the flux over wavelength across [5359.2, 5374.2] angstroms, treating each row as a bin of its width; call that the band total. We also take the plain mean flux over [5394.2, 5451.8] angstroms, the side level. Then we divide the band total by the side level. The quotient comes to 16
